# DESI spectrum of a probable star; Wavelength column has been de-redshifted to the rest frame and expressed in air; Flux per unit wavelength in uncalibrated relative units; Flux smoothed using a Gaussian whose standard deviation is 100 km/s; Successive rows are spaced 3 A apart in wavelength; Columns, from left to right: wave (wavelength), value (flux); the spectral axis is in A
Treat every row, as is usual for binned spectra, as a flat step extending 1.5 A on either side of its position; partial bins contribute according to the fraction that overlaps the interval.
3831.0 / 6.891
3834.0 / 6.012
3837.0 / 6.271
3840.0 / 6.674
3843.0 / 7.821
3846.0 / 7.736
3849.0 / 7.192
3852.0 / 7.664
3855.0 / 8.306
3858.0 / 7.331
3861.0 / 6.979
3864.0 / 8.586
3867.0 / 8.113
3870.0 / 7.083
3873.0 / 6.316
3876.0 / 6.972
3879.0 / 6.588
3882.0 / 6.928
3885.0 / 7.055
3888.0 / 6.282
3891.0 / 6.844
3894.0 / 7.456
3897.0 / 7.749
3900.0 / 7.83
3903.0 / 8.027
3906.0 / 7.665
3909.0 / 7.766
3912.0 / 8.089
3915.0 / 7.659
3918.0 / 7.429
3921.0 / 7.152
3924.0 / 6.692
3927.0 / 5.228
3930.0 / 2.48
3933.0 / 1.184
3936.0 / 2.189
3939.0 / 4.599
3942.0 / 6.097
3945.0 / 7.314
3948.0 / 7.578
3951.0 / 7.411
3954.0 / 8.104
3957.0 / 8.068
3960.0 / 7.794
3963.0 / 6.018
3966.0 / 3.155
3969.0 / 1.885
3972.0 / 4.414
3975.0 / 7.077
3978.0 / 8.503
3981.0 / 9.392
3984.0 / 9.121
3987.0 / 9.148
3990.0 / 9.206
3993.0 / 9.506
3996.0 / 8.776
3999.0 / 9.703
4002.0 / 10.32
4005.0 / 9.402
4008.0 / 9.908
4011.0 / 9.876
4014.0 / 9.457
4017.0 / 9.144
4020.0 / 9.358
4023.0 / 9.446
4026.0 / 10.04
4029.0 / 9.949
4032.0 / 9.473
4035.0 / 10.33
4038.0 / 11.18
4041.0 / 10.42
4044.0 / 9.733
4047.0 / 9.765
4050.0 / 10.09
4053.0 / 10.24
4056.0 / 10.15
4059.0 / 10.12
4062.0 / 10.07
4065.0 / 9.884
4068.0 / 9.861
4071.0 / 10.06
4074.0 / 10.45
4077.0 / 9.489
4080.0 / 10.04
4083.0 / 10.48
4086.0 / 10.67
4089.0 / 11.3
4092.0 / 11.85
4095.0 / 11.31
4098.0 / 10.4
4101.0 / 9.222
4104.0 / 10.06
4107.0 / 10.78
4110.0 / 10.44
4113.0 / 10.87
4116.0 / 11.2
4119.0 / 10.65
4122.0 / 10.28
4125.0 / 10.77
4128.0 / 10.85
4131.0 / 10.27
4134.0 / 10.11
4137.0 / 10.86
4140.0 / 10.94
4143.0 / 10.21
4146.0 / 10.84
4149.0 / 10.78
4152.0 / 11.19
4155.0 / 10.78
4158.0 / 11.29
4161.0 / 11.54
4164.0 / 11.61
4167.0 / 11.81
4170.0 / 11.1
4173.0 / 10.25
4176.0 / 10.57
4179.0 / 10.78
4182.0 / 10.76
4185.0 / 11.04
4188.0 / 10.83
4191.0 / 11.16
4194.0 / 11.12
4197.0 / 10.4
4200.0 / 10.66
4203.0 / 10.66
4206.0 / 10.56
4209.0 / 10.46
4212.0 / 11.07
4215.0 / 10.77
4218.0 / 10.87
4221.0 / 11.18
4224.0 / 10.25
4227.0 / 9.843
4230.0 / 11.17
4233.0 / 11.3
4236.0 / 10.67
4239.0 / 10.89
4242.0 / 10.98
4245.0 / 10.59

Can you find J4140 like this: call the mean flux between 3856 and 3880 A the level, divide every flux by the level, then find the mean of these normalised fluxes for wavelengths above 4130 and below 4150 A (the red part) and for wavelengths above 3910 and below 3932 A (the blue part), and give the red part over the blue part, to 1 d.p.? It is 1.7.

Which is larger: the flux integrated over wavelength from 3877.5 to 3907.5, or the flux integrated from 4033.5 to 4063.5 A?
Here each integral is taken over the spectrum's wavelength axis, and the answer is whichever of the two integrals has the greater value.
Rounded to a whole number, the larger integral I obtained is 306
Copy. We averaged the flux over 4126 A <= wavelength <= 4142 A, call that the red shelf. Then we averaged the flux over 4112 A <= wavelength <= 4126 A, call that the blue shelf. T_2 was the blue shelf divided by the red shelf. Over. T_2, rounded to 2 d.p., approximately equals 1.01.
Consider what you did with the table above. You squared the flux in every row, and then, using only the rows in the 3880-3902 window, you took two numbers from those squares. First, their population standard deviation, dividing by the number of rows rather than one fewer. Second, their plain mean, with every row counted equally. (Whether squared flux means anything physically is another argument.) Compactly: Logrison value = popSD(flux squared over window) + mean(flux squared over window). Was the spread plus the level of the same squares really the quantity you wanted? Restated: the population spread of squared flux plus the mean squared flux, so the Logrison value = 59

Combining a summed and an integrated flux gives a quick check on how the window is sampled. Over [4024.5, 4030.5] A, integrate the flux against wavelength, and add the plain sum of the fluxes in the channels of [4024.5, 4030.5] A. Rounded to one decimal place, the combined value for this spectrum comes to 80.0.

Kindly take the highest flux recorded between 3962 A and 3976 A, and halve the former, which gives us 3.5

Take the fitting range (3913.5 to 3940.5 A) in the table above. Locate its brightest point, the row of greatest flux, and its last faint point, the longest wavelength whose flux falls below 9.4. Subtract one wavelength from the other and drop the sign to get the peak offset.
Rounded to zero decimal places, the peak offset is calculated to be 24 A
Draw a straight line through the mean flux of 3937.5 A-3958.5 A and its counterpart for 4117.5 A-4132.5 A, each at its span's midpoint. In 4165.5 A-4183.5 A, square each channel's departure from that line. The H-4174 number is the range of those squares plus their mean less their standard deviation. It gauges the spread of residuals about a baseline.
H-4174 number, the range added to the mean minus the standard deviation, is 1.7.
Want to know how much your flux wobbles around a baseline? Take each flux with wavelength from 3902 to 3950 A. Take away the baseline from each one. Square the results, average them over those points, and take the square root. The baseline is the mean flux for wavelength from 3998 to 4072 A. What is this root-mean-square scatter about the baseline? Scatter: 4.4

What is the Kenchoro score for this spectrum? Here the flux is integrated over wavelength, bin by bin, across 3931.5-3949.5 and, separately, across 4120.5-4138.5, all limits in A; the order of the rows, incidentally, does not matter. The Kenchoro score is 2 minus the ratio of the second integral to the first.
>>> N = -0.18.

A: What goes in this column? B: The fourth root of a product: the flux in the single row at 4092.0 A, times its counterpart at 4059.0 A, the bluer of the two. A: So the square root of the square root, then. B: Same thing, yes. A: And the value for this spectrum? 3.31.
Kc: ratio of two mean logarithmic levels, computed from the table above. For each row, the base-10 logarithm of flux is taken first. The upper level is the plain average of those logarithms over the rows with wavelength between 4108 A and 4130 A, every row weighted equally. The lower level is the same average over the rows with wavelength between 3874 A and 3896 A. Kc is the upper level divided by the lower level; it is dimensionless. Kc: 1.23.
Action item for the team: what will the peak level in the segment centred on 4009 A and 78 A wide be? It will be 11.18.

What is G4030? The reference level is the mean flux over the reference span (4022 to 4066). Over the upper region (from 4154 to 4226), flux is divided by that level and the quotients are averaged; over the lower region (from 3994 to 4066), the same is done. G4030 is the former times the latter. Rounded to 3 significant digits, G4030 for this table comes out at 1.06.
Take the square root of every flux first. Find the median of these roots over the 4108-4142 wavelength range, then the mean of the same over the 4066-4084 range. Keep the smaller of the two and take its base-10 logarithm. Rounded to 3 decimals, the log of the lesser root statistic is 0.501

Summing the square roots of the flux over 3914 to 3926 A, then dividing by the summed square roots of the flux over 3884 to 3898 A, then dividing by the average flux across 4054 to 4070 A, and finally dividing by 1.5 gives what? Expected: 0.054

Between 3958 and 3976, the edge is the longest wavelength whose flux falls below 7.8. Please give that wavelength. 3975.0 A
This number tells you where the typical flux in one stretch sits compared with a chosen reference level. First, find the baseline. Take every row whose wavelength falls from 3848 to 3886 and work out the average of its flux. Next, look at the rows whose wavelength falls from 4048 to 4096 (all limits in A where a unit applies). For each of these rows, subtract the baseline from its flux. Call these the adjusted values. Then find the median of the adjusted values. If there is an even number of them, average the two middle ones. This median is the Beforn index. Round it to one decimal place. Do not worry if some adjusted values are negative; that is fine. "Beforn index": 2.8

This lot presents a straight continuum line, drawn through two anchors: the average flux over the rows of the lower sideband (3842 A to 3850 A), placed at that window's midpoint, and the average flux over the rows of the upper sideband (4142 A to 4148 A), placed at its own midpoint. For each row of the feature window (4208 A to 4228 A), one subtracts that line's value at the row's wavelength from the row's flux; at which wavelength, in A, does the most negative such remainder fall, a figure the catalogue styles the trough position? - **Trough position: 4227.0 A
